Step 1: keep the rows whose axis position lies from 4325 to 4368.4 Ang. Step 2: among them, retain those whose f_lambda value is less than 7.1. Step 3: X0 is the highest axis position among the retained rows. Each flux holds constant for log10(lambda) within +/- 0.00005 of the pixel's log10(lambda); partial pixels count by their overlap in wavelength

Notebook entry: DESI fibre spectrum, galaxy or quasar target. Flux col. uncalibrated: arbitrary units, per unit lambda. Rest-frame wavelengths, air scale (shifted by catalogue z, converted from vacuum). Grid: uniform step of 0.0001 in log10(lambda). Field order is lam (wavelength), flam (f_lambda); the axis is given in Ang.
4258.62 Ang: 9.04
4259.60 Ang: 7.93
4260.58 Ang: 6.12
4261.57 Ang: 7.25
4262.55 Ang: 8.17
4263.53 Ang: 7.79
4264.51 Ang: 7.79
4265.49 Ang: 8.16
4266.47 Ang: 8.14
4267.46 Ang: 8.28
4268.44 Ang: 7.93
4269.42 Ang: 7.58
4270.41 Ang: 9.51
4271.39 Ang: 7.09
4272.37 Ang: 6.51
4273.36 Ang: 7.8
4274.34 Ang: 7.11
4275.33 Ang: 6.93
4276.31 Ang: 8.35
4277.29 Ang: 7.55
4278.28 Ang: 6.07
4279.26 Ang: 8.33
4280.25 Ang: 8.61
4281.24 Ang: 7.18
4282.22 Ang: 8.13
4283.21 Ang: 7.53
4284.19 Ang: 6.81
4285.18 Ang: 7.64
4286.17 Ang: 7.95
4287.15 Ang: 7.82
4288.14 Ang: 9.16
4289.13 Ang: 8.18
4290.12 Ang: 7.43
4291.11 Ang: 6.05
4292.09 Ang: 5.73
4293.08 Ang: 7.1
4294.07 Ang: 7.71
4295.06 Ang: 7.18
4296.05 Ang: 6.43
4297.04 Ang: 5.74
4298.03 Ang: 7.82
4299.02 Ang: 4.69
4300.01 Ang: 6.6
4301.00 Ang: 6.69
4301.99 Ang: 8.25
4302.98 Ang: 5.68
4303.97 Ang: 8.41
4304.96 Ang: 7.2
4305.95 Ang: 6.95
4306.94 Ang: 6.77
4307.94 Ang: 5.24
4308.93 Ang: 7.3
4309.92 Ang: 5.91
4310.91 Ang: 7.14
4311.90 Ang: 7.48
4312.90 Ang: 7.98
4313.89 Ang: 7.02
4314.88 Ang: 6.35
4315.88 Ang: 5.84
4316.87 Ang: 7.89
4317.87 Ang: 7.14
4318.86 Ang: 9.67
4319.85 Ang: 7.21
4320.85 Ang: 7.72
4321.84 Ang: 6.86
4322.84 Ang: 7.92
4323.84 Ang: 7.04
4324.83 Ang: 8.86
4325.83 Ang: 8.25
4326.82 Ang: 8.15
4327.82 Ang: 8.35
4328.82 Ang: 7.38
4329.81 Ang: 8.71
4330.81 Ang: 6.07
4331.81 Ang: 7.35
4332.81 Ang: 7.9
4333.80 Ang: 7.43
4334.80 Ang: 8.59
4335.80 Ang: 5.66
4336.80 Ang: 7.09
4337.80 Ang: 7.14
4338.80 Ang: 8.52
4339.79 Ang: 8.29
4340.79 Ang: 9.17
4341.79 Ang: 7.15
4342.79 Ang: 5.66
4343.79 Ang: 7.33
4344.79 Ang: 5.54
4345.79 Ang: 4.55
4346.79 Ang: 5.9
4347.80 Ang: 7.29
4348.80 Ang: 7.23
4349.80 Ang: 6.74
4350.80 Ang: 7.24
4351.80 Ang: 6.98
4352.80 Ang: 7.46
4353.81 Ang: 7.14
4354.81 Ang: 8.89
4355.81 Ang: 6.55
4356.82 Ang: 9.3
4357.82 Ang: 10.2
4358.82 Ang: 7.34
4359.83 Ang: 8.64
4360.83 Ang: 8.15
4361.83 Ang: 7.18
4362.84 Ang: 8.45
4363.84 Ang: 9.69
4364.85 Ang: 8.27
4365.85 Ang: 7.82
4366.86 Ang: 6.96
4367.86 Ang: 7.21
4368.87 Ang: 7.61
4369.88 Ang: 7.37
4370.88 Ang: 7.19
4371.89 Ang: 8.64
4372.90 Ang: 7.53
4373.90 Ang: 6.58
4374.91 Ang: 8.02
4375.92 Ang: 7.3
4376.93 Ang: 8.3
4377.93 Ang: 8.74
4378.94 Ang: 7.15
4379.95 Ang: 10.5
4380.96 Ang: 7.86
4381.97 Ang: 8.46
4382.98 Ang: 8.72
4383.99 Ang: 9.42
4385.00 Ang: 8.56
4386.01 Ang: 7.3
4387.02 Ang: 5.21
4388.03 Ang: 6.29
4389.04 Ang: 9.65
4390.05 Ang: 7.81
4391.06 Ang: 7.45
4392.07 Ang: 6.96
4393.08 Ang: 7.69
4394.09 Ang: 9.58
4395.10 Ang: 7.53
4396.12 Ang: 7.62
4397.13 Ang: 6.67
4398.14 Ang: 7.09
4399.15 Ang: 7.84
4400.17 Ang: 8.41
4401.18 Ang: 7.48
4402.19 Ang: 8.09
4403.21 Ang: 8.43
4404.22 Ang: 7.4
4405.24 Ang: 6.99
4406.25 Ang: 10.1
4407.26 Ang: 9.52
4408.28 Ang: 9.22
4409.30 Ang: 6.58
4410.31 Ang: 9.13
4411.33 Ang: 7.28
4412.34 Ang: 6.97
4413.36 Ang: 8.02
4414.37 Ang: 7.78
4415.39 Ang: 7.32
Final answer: 4366.86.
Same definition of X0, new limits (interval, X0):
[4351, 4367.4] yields 4366.86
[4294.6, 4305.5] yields 4302.98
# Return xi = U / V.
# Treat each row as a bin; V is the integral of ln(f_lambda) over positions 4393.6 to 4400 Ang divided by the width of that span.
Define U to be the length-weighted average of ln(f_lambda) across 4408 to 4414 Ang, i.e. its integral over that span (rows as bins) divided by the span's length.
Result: 1.00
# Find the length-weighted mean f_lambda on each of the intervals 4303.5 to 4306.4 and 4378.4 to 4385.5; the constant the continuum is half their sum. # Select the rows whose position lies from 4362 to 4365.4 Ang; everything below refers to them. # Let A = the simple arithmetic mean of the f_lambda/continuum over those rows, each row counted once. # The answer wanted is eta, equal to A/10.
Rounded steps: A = 1.09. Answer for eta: 0.109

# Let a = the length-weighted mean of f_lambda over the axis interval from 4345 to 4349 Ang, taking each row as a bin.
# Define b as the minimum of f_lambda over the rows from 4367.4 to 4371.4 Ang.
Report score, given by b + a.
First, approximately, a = 6.1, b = 7.19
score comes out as 13.3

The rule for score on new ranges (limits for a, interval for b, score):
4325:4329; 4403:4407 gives 15.1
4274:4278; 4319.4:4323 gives 14.3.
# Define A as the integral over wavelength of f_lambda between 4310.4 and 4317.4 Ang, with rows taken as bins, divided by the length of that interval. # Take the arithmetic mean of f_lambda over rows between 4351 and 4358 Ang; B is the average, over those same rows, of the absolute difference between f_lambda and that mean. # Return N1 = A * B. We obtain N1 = 8.4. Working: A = 7.09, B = 1.2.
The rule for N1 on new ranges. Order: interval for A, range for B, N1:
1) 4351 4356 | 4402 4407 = 6.3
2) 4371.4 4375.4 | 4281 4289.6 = 3.6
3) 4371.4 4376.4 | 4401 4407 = 6.0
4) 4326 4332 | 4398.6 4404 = 2.4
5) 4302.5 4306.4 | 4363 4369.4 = 5.0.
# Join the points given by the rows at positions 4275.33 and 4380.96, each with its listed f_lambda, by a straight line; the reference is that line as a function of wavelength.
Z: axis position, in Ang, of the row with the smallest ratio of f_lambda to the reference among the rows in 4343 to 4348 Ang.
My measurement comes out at 4345.79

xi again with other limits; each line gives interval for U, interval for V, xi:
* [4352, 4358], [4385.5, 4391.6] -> 1.06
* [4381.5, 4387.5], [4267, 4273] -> 1.00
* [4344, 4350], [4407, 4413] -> 0.88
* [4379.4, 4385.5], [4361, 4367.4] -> 1.05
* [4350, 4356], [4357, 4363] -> 0.94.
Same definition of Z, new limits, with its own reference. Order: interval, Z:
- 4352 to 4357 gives 4355.81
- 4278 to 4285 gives 4278.28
